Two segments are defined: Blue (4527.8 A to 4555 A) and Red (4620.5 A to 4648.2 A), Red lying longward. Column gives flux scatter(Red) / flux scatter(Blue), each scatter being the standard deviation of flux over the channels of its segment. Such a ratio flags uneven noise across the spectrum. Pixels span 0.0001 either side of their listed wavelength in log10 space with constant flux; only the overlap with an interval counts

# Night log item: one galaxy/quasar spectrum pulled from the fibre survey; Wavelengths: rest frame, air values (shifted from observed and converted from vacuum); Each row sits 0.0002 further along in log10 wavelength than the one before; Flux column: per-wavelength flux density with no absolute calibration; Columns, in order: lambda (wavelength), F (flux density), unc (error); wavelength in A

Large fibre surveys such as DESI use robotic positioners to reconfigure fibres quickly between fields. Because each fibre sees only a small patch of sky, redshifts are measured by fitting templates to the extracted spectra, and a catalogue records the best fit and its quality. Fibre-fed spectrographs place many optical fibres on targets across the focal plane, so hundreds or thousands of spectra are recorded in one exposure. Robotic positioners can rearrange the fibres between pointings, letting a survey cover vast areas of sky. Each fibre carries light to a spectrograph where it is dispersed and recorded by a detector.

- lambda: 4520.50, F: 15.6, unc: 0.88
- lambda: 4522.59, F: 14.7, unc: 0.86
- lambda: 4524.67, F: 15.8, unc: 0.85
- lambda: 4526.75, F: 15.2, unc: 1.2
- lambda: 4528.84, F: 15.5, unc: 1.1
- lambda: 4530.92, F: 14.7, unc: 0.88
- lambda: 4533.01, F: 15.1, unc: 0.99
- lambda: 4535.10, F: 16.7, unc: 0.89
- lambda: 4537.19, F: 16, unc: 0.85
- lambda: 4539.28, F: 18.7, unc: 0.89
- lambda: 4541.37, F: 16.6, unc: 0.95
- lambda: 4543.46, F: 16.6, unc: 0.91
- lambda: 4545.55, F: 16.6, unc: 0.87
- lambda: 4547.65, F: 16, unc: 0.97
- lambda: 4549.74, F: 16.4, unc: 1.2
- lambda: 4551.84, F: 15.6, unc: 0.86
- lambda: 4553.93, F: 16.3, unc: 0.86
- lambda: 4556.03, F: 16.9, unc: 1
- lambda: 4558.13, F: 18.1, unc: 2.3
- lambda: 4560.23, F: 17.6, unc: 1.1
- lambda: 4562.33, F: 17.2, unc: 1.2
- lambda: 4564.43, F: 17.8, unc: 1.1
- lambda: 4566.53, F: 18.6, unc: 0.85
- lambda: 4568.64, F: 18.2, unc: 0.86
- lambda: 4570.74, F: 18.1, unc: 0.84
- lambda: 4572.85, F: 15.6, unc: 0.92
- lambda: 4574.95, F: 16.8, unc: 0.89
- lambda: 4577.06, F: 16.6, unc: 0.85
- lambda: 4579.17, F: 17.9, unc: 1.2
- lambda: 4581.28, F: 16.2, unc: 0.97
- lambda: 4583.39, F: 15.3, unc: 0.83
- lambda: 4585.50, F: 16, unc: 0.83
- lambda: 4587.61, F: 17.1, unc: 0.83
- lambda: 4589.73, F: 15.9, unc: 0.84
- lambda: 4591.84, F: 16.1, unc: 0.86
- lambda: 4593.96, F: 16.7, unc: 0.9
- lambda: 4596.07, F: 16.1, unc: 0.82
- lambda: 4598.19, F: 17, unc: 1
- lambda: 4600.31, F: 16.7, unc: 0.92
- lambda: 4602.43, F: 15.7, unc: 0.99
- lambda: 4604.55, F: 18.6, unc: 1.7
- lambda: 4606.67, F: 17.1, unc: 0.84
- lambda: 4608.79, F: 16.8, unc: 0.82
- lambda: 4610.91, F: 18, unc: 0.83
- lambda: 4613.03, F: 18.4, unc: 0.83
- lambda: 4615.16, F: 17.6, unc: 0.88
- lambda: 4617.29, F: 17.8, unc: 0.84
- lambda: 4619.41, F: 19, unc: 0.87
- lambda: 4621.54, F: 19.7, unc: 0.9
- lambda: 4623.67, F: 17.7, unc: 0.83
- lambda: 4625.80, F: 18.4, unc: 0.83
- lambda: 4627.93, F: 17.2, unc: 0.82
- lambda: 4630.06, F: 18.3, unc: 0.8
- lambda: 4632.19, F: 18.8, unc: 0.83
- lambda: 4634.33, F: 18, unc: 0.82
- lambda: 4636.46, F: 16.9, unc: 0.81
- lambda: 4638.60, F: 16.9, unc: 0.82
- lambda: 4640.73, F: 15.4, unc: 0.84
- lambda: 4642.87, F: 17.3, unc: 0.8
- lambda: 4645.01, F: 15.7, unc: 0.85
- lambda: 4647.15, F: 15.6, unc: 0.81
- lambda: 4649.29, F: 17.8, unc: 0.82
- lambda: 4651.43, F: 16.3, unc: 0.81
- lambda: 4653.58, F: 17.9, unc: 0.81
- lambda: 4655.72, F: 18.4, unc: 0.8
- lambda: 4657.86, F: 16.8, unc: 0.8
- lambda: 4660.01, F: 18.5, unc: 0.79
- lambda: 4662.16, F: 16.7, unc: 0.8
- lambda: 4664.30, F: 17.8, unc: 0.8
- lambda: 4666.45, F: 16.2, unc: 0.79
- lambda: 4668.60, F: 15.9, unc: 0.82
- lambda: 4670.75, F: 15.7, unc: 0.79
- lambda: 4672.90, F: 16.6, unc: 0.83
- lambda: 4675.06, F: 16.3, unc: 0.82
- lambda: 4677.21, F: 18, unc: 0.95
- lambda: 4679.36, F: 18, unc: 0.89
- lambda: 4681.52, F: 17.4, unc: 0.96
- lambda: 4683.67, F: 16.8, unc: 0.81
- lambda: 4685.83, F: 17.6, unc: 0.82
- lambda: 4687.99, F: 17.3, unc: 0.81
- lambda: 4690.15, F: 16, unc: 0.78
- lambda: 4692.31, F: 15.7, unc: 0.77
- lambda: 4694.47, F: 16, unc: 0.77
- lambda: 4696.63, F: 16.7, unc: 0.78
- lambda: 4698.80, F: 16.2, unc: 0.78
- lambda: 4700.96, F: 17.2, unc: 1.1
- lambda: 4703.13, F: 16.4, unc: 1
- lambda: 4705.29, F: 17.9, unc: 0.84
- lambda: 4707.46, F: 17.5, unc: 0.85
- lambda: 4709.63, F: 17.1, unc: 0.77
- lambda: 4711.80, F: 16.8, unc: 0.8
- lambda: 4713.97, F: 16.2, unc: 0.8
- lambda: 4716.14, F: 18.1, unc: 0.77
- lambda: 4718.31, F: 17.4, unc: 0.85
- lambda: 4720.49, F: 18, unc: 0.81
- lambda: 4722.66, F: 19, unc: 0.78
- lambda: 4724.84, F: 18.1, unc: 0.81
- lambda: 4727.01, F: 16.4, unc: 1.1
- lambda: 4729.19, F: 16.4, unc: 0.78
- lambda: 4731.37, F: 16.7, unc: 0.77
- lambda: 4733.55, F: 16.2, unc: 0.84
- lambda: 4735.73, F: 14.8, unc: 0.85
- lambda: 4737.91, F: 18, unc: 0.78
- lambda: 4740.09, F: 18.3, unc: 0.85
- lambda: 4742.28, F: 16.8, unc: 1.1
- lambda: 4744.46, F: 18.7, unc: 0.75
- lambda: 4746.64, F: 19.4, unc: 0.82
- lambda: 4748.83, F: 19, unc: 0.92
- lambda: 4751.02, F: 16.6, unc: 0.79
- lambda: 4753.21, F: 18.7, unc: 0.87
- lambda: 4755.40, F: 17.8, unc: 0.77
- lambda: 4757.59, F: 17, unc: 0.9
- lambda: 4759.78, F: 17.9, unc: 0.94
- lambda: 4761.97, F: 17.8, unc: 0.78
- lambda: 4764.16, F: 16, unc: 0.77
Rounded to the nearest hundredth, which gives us 1.33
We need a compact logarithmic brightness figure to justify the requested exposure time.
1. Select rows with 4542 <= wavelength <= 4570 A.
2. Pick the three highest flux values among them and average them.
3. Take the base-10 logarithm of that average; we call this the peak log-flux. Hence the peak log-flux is 1.26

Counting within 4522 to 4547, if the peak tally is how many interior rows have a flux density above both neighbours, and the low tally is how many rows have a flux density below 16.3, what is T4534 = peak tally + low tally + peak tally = 15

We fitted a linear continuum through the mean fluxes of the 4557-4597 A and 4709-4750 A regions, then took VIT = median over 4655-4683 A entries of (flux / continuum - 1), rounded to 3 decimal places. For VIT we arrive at -0.024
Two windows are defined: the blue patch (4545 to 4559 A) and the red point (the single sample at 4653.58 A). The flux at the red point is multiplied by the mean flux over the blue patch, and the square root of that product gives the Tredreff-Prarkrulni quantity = 17.2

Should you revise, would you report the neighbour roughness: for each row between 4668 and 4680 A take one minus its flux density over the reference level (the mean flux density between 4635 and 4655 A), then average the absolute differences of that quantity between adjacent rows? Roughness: 0.037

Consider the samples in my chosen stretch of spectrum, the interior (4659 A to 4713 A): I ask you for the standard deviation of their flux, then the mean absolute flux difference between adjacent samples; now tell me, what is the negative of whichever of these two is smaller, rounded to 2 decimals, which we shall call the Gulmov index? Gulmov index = -0.74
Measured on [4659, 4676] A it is -0.89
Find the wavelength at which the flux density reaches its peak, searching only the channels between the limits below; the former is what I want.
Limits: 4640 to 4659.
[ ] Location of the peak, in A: 4655.72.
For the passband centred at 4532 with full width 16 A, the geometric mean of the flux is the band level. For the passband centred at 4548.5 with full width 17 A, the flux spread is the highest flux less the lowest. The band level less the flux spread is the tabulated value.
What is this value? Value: 14.6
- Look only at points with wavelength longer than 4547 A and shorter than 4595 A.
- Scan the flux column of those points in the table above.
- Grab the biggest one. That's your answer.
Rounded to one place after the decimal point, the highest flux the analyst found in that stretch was 18.6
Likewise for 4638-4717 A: 18.5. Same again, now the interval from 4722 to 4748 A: 19.4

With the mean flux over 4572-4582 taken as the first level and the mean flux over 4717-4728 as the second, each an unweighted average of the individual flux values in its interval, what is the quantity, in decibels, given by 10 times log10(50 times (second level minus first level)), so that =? 18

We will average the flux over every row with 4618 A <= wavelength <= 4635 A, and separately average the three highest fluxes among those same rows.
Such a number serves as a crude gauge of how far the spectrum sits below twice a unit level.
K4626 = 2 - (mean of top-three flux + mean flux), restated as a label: -35.6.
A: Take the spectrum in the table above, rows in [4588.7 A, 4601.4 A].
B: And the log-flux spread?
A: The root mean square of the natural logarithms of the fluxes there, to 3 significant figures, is 2.80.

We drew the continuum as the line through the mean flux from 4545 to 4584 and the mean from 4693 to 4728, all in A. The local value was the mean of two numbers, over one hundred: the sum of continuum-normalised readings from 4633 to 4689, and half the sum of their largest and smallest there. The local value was 0.134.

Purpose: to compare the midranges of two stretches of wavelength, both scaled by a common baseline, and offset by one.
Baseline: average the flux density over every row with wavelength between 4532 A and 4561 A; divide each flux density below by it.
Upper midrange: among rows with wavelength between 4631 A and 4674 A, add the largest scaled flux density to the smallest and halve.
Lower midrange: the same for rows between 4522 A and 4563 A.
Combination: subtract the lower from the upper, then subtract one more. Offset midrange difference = -0.976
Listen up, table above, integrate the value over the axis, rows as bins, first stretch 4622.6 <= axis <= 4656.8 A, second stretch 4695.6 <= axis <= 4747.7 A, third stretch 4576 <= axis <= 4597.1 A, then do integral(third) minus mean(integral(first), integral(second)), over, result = -400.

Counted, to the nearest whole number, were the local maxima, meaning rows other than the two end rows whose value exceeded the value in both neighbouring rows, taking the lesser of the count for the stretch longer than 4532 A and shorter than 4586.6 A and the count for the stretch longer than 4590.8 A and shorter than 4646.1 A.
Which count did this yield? 7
